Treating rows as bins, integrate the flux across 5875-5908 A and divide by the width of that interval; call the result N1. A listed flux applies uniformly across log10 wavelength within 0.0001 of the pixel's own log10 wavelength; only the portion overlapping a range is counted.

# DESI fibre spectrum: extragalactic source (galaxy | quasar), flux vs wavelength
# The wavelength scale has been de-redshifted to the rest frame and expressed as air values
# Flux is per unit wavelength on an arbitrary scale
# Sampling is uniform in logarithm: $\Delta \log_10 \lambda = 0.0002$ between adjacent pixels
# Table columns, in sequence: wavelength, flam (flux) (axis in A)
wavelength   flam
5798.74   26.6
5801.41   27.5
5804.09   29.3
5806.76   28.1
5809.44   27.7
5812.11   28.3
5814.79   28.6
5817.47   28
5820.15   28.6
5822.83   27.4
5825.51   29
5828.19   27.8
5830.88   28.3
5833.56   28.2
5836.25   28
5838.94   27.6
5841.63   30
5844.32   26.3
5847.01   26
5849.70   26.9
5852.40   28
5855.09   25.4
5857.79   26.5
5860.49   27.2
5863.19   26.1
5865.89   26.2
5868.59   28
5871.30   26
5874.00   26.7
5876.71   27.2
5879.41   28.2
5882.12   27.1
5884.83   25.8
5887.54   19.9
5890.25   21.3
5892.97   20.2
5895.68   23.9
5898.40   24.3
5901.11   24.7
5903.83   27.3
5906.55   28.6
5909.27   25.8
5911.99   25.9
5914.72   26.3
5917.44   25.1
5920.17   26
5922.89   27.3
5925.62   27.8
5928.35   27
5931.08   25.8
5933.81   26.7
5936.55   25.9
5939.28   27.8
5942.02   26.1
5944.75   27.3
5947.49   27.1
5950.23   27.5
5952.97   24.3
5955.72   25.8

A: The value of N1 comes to 24.9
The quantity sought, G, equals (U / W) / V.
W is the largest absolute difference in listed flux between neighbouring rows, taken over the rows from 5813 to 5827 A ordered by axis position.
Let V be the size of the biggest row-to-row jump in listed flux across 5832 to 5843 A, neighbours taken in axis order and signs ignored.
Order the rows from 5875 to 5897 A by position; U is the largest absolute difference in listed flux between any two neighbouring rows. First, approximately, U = 5.90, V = 2.4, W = 1.6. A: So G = 1.54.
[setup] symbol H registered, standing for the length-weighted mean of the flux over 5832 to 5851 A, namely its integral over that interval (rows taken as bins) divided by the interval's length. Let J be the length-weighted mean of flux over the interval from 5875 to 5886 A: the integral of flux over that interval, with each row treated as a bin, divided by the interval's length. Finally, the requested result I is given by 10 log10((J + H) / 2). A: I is 14.4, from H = 27.6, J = 27.1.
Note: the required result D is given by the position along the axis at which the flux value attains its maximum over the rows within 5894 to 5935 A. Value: 5906.55 A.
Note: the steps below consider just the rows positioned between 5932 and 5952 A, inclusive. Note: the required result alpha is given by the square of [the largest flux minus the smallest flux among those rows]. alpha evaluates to 4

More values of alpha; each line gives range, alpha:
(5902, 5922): 12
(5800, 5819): 3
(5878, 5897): 69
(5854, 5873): 7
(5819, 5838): 3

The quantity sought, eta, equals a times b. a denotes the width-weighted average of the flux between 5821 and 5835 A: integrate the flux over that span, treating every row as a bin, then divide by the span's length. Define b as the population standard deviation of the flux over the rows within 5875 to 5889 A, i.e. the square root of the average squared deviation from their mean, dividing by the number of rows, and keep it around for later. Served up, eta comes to 84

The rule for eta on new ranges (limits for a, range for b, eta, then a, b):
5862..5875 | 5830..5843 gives 22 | 26.6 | 0.83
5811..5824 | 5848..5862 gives 24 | 28.2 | 0.86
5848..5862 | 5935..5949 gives 19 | 26.8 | 0.73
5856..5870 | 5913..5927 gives 26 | 26.7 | 0.96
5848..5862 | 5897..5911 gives 43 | 26.8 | 1.61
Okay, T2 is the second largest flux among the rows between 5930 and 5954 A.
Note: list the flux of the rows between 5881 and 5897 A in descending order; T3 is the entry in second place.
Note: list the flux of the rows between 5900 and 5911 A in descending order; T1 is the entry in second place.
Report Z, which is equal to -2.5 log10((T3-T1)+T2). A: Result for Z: -3.54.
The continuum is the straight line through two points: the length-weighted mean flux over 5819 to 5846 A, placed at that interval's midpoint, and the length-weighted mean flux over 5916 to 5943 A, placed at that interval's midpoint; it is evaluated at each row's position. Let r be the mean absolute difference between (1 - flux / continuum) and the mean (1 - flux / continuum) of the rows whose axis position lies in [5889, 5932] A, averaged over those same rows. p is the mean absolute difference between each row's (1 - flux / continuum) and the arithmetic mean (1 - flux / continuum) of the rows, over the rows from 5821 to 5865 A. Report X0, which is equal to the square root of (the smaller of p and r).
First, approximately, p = 0.0301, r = 0.066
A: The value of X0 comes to 0.174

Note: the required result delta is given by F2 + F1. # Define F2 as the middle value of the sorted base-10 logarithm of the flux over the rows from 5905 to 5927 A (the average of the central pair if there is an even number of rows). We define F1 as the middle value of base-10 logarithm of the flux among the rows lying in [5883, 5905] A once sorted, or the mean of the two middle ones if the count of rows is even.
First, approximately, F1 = 1.382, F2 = 1.42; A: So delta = 2.80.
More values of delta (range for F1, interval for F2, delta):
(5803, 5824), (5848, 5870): 2.88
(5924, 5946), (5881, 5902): 2.81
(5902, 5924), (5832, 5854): 2.86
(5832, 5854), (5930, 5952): 2.87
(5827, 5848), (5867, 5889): 2.88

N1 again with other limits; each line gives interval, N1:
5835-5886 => 27.0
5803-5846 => 28.2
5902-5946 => 26.6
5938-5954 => 26.7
